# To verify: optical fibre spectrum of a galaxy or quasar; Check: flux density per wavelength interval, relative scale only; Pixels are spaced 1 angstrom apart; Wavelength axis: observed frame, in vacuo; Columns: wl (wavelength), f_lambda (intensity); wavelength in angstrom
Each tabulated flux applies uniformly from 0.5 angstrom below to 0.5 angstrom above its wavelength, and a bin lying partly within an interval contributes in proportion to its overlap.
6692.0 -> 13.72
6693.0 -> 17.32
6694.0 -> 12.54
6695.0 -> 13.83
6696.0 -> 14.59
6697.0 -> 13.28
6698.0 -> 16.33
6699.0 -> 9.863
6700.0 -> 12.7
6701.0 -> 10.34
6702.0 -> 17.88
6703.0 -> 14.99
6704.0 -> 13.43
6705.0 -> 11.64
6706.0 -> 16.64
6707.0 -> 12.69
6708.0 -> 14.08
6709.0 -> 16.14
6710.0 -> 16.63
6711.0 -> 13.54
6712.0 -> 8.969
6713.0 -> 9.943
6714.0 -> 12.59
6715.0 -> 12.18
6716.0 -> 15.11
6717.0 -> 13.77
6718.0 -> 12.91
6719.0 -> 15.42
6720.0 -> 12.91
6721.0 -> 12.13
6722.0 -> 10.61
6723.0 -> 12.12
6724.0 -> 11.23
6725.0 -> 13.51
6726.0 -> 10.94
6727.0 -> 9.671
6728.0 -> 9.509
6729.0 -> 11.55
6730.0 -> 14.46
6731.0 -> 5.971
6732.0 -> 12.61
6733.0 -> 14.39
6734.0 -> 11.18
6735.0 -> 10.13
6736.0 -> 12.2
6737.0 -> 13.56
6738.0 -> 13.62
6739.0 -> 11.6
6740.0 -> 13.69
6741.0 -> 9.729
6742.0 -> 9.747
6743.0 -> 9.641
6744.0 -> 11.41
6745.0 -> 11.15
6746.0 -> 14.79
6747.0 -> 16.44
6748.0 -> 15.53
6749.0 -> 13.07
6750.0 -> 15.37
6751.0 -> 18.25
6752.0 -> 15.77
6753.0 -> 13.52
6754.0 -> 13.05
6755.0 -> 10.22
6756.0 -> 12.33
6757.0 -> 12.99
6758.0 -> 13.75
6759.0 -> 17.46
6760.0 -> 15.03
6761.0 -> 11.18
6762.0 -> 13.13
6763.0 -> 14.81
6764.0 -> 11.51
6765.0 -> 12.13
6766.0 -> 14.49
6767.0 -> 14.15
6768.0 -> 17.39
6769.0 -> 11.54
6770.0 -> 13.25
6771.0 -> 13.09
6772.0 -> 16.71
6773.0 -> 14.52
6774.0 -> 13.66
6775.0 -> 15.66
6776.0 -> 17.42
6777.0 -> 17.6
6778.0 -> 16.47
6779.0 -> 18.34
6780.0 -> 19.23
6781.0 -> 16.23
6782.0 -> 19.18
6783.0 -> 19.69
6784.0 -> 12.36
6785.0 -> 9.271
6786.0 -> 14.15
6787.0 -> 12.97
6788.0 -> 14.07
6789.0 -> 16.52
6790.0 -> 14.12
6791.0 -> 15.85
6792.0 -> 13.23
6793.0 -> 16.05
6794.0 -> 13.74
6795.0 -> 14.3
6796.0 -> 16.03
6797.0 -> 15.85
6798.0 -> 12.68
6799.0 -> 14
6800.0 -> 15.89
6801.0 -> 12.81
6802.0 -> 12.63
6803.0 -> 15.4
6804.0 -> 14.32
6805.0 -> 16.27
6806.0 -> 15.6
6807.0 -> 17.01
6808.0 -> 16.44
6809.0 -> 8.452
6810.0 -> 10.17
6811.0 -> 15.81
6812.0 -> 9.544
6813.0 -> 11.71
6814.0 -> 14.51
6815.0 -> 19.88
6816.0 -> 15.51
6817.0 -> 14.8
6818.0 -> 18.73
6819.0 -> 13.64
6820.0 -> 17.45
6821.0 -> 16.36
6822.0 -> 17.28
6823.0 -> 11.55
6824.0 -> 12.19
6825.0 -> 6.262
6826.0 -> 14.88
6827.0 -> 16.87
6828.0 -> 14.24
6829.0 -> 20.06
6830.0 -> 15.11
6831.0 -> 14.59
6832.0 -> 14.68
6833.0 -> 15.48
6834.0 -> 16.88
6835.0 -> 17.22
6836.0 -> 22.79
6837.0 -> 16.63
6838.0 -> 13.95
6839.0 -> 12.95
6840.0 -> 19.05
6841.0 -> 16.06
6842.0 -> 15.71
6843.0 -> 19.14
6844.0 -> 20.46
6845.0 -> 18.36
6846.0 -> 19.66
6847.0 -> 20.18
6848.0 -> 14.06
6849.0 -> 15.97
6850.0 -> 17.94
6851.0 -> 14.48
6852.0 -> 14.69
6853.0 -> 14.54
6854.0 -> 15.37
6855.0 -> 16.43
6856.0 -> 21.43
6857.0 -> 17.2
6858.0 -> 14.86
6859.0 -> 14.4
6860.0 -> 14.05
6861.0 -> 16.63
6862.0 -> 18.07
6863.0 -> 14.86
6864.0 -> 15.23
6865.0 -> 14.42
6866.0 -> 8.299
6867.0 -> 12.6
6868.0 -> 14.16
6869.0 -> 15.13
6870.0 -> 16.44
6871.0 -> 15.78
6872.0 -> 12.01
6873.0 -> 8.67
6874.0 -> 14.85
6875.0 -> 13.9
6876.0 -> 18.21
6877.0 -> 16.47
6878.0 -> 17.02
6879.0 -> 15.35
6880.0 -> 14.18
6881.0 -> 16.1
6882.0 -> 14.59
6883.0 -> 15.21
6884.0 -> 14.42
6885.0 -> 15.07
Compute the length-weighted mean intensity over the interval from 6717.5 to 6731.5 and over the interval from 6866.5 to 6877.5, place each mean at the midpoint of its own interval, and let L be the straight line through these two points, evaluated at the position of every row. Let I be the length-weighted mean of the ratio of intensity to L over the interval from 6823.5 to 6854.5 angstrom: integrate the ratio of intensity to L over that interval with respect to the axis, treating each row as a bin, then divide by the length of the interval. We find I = 1.17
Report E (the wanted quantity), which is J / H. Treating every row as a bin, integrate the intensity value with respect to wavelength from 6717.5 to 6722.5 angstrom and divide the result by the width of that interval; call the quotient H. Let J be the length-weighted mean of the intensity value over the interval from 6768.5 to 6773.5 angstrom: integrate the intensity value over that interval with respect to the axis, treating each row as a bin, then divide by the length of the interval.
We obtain 1.08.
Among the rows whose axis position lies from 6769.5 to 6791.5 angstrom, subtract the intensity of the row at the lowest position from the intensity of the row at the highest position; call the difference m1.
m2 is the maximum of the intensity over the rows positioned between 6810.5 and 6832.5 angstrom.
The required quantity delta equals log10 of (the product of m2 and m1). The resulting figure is 1.72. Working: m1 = 3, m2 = 20.06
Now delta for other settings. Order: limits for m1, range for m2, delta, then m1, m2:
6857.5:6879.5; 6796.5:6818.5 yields 0.99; 0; 19.88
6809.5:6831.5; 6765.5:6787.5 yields 1.94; 4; 19.69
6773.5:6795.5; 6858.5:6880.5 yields 1.07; 1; 18.21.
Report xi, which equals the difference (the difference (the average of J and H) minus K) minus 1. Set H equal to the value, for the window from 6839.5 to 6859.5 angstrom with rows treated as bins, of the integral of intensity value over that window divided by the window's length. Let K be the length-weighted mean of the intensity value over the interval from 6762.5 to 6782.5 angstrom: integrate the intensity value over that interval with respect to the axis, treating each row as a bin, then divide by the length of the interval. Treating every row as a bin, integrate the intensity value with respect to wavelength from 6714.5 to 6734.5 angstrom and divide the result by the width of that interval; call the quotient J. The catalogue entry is -2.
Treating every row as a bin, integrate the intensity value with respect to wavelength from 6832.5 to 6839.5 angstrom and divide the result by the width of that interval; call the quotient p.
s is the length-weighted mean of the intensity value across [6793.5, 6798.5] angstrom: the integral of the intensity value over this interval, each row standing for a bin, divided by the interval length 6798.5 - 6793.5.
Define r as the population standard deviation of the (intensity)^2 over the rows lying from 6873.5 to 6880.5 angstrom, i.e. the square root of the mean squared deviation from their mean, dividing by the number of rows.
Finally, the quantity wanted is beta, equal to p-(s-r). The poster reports 48.9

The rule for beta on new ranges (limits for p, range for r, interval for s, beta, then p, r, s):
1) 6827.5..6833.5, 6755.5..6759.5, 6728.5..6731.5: 64.9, 15.7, 60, 10.7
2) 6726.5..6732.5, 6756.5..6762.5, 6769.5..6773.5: 52.7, 10.6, 56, 14.4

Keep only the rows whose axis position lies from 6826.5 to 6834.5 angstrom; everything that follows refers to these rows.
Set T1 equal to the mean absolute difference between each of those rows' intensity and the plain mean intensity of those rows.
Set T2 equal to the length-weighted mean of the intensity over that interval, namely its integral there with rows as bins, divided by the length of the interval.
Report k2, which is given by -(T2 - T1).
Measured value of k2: -14.5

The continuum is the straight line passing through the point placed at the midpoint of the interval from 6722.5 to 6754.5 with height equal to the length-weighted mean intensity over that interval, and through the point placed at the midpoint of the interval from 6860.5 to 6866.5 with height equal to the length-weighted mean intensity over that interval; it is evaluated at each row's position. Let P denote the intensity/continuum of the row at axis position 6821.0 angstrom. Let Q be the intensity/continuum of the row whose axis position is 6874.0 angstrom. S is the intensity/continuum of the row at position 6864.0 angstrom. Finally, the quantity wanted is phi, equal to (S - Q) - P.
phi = -1.14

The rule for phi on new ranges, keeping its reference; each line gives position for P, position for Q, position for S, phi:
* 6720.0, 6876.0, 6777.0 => -0.95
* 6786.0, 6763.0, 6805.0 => -1.02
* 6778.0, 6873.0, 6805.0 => -0.64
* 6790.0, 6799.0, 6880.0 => -1.14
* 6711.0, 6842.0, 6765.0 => -1.29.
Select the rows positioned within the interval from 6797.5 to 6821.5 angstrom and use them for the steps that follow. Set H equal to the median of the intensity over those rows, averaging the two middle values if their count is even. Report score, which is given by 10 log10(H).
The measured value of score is 11.8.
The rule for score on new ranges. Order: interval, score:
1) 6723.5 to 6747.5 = 10.6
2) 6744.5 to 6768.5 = 11.4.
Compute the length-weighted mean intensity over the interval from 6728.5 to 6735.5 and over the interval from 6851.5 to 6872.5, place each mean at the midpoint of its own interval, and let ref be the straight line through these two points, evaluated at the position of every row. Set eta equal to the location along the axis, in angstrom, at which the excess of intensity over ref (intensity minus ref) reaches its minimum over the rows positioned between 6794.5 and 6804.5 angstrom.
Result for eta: 6802.0 angstrom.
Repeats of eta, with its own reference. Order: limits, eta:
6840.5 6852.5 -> 6848.0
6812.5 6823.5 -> 6823.0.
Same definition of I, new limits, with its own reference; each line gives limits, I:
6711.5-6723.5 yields 1.08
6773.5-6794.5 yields 1.22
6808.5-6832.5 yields 1.07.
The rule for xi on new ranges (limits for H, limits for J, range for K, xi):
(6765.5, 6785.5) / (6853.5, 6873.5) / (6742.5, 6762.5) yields 0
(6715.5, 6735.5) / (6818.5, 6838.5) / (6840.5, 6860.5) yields -4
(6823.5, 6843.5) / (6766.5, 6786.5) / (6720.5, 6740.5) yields 3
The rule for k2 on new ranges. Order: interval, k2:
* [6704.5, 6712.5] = -11.7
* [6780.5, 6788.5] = -12.0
